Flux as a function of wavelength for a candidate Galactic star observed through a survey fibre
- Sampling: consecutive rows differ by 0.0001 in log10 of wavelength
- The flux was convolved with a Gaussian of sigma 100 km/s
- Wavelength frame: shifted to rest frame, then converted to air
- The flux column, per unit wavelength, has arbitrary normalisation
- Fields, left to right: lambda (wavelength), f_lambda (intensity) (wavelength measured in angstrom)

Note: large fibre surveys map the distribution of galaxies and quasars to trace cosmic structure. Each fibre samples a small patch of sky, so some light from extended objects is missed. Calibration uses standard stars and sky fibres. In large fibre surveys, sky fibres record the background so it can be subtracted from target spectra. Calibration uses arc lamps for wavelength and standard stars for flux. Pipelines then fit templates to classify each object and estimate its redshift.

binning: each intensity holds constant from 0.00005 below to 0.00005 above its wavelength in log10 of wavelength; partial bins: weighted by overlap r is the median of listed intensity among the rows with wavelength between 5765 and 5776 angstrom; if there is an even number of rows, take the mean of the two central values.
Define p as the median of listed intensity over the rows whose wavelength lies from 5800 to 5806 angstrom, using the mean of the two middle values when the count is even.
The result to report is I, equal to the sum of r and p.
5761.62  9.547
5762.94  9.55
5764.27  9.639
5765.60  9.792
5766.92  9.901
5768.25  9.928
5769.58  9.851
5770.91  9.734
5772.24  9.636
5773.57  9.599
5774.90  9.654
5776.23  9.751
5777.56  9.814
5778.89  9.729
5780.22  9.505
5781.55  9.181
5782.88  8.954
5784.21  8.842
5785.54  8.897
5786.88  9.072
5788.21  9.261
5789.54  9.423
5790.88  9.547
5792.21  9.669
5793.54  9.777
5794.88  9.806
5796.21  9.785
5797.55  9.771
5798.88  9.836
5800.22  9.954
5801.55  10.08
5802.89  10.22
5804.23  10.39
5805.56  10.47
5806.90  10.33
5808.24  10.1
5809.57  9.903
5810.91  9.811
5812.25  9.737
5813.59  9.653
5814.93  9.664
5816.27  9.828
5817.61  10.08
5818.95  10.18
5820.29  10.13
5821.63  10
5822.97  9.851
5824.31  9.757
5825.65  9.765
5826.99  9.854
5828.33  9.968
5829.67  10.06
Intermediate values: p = 10.2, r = 9.76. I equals 20.0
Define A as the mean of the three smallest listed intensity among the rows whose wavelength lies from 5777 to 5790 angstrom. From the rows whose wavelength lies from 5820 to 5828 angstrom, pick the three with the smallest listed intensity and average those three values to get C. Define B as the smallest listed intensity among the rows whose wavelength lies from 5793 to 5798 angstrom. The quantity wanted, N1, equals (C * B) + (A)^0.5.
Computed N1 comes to 98.7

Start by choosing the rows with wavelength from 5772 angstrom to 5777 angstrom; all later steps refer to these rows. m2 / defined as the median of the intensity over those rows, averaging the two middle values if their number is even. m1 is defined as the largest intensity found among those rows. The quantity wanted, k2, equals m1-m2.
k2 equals 0.11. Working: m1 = 9.751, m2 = 9.6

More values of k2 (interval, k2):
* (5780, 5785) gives 0.44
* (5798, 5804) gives 0.20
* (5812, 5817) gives 0.13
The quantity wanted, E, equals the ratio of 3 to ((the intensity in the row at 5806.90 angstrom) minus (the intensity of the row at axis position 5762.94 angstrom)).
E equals 4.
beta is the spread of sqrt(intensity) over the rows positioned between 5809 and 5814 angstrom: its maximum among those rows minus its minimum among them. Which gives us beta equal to 0.040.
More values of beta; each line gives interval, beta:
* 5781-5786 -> 0.056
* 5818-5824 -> 0.052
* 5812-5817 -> 0.028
